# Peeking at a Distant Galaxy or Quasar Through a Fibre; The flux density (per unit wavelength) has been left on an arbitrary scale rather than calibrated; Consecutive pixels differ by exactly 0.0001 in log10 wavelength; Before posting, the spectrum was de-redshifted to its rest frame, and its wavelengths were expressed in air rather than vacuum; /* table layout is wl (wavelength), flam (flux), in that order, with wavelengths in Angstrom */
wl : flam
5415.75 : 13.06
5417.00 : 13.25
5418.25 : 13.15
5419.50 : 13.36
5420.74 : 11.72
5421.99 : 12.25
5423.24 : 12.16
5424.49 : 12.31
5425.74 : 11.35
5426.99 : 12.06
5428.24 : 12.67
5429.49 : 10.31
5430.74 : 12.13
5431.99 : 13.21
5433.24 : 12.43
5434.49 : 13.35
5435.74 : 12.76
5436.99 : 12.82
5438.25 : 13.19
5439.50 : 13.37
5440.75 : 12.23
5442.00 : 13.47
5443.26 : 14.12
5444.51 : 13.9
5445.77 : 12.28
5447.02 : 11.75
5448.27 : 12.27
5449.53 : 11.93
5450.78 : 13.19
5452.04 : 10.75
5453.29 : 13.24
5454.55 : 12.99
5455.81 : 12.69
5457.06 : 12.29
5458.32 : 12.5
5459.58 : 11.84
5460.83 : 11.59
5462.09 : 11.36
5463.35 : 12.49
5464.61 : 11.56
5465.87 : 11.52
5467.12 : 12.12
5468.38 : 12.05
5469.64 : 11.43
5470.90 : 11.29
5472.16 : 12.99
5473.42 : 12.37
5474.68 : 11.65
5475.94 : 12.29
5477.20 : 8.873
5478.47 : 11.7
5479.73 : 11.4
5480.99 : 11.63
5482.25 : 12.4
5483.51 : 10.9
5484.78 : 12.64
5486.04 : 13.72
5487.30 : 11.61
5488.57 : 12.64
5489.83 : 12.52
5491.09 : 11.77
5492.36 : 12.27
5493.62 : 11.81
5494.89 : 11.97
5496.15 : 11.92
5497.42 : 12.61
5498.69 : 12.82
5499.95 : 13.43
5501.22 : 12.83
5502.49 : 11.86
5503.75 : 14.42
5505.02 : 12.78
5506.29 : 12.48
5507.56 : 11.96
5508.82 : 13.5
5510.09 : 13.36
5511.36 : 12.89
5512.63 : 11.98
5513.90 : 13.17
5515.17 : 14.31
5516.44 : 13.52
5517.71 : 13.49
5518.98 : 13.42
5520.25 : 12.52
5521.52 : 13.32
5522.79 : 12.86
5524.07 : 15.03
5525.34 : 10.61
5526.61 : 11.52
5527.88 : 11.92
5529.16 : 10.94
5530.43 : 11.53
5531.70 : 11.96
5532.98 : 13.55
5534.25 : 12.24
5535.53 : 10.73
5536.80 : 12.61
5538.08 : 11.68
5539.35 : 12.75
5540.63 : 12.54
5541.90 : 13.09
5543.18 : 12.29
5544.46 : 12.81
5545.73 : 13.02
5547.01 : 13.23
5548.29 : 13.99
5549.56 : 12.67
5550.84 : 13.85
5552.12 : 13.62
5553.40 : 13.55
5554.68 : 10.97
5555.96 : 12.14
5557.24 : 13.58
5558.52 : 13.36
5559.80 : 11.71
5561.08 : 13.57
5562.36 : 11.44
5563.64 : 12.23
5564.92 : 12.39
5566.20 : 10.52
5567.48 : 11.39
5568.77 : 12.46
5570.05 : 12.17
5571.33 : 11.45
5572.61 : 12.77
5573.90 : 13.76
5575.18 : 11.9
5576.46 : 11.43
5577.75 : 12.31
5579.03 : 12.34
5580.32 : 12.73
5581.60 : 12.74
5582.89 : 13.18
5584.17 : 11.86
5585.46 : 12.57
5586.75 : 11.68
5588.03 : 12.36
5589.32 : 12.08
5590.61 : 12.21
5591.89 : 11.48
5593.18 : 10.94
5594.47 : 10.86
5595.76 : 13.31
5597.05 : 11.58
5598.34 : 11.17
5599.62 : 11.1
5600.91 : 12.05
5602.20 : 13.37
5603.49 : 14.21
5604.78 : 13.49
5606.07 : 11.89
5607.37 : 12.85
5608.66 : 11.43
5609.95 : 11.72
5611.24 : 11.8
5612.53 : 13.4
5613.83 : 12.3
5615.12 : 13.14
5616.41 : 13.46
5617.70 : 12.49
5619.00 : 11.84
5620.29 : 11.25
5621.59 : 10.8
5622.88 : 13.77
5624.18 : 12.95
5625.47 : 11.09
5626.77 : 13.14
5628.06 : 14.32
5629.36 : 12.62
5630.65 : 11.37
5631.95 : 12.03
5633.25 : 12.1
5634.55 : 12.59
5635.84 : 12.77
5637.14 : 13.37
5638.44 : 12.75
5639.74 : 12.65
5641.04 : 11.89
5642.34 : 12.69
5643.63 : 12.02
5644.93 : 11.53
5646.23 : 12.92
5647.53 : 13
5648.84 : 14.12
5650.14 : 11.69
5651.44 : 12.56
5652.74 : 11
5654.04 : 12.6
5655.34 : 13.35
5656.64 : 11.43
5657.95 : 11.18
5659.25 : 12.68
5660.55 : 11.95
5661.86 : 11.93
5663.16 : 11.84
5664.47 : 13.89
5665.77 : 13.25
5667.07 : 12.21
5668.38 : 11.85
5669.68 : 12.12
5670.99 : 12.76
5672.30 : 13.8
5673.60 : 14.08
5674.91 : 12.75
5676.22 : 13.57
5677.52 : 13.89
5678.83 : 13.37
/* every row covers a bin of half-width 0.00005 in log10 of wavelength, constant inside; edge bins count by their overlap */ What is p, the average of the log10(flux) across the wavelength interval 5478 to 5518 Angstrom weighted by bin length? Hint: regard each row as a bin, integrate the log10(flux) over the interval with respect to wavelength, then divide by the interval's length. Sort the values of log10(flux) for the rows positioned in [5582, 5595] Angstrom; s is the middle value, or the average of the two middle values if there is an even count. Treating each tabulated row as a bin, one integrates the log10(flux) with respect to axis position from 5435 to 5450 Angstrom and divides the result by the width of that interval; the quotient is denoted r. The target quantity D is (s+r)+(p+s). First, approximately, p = 1.10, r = 1.108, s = 1.08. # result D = 4.36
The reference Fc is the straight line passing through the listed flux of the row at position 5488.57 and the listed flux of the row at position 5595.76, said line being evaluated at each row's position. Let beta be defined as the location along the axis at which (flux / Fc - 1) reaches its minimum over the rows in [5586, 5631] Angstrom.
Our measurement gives 5621.59 Angstrom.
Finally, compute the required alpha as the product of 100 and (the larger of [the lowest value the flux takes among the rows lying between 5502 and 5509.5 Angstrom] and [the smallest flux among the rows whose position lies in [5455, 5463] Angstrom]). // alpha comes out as 1186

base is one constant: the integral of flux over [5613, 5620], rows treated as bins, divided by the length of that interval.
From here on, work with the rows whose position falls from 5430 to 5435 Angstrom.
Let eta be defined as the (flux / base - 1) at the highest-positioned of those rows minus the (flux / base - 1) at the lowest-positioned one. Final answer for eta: 0.10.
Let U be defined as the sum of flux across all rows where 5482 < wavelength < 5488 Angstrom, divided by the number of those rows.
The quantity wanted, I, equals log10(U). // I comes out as 1.09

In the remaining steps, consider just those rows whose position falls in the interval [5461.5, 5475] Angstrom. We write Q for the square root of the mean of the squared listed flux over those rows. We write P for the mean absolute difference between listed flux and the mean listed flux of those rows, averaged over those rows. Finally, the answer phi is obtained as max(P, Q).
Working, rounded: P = 0.46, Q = 11.9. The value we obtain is 11.9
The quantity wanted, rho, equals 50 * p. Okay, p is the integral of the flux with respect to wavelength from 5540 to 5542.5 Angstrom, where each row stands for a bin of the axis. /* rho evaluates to 1605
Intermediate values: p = 32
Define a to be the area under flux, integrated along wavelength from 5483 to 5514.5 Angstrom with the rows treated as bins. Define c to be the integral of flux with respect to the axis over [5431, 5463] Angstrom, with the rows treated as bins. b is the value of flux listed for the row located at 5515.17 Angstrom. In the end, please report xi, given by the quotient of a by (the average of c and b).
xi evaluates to 1.89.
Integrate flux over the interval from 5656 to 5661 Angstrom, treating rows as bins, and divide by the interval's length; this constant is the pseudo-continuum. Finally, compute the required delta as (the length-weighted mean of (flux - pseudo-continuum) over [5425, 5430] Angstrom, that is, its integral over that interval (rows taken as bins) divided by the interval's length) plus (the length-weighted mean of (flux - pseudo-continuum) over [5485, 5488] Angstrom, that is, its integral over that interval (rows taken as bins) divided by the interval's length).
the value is 0.7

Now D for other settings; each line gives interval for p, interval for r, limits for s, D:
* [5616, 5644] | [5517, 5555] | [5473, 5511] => 4.38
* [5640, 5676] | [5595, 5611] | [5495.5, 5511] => 4.40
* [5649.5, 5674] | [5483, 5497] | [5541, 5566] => 4.41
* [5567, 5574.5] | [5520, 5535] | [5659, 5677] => 4.39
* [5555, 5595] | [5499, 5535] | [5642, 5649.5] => 4.40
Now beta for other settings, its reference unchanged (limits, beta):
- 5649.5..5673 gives 5652.74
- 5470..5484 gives 5477.20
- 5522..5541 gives 5525.34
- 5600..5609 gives 5608.66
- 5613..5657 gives 5621.59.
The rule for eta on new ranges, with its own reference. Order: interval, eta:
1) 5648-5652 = -0.12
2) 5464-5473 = 0.11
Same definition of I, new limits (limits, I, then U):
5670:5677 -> 1.13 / 13.4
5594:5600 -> 1.06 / 11.6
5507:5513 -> 1.11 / 12.7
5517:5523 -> 1.12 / 13.1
